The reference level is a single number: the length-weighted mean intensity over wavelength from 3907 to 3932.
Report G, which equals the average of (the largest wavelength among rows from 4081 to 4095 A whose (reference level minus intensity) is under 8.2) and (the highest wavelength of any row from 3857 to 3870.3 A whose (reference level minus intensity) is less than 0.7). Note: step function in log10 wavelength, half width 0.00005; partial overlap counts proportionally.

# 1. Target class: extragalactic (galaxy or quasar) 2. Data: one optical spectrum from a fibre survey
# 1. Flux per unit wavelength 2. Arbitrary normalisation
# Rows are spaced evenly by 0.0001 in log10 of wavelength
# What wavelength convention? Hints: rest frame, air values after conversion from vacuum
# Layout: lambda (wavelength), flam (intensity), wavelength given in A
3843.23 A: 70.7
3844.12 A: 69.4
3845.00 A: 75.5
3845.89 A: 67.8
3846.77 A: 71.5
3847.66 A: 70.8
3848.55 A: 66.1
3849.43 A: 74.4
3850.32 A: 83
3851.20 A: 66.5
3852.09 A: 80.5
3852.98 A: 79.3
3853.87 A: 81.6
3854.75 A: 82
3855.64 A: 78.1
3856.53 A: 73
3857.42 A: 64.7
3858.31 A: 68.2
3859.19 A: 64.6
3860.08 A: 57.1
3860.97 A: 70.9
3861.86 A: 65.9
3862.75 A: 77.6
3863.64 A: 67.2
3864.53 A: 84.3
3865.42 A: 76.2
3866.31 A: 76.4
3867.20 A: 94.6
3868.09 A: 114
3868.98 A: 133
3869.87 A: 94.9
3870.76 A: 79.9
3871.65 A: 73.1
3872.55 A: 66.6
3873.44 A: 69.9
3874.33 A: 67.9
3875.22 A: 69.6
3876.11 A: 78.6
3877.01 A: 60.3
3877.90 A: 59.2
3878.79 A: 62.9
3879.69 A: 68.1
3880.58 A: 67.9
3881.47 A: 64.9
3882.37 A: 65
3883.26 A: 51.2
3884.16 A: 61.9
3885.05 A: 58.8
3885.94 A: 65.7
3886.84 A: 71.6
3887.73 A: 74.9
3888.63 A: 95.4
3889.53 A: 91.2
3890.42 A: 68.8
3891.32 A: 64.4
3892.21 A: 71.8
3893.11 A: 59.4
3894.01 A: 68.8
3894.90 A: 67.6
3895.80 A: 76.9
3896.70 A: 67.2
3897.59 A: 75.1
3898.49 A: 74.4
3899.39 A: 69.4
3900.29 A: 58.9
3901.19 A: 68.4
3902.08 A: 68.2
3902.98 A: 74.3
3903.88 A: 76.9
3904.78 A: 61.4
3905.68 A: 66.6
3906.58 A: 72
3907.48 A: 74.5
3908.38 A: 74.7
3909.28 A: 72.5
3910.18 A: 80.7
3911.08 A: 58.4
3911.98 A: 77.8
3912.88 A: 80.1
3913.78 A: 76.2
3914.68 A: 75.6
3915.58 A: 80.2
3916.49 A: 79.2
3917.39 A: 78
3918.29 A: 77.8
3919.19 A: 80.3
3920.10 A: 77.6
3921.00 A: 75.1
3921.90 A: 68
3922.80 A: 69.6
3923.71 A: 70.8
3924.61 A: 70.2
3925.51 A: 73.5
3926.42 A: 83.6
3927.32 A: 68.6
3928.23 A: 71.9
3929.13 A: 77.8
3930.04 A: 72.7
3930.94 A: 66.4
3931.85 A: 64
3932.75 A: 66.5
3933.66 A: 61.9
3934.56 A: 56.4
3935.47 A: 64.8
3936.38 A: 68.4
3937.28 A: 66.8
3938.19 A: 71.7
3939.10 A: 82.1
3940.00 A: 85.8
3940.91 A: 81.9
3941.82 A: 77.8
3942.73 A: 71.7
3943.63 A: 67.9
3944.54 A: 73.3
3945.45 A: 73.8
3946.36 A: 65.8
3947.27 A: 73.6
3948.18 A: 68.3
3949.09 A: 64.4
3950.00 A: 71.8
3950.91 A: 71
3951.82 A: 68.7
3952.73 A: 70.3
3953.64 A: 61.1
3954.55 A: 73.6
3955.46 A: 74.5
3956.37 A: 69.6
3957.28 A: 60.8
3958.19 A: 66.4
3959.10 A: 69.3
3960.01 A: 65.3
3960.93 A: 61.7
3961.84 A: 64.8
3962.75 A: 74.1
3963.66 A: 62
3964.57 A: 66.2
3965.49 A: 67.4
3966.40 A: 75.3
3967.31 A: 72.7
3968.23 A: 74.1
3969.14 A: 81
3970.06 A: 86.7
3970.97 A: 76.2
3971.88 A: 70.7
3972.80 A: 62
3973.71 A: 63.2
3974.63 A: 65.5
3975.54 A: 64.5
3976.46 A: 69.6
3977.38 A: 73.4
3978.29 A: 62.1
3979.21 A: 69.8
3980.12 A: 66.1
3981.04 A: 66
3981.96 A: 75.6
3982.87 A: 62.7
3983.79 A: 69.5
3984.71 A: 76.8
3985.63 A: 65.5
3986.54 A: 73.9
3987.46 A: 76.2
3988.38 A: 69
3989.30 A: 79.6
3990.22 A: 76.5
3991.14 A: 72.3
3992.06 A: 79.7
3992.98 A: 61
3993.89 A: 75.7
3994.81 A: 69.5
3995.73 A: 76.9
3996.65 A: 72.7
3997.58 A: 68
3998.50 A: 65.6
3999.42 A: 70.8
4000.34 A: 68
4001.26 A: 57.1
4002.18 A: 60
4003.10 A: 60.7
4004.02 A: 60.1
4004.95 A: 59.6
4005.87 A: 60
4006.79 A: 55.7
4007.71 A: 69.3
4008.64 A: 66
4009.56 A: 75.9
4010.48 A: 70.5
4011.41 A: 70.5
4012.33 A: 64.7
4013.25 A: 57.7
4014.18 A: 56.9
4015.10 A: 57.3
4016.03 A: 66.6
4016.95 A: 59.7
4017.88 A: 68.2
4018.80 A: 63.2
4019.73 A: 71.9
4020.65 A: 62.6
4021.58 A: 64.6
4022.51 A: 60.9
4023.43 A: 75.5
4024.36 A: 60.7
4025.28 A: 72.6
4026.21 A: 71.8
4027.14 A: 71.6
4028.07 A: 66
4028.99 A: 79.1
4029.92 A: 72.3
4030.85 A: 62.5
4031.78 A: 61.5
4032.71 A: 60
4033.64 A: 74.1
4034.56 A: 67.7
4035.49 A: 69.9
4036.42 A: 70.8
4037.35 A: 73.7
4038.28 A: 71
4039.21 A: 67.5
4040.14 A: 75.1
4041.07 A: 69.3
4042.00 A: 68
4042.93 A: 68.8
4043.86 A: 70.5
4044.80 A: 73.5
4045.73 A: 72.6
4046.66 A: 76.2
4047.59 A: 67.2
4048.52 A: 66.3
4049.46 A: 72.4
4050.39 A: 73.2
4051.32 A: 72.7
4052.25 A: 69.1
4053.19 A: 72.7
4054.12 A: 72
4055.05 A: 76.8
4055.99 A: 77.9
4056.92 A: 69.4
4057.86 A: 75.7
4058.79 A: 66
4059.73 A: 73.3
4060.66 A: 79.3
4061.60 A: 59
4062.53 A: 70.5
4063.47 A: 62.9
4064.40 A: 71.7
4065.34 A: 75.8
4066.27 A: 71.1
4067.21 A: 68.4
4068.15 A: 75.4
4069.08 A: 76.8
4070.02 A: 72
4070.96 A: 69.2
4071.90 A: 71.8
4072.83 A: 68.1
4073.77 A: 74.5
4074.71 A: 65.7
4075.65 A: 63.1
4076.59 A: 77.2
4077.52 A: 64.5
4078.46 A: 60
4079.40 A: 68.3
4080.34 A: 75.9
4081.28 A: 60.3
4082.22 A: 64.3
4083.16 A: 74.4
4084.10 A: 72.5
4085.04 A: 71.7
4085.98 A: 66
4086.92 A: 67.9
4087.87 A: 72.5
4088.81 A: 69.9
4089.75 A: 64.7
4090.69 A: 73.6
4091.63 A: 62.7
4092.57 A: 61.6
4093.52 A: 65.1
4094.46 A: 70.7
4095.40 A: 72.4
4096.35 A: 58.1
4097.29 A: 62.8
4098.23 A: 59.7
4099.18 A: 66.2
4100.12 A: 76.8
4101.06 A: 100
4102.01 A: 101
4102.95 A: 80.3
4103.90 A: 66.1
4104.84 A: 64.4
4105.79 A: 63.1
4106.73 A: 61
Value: 3982.2 A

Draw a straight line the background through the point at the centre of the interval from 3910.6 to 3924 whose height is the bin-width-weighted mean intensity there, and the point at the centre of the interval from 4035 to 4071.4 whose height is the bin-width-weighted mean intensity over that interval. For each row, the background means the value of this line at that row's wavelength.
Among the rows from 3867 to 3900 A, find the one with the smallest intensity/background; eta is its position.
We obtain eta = 3883.26 A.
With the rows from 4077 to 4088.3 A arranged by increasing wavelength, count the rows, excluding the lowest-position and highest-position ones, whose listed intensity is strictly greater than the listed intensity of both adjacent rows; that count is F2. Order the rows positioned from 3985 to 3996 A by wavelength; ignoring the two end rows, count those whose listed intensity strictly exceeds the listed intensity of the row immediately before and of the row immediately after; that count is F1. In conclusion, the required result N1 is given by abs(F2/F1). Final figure 0.50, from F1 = 4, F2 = 2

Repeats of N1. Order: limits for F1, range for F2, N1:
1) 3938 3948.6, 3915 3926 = 0.67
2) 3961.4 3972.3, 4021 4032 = 1.00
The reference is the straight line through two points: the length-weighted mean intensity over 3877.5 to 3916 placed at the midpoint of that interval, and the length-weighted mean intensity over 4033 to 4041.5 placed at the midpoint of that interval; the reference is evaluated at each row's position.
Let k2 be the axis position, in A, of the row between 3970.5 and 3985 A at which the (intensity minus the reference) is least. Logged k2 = 3972.80 A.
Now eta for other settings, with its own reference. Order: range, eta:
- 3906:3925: 3911.08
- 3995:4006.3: 4001.26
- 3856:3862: 3860.08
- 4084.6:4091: 4089.75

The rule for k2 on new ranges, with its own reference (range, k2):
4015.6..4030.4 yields 4016.95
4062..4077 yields 4063.47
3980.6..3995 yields 3992.98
